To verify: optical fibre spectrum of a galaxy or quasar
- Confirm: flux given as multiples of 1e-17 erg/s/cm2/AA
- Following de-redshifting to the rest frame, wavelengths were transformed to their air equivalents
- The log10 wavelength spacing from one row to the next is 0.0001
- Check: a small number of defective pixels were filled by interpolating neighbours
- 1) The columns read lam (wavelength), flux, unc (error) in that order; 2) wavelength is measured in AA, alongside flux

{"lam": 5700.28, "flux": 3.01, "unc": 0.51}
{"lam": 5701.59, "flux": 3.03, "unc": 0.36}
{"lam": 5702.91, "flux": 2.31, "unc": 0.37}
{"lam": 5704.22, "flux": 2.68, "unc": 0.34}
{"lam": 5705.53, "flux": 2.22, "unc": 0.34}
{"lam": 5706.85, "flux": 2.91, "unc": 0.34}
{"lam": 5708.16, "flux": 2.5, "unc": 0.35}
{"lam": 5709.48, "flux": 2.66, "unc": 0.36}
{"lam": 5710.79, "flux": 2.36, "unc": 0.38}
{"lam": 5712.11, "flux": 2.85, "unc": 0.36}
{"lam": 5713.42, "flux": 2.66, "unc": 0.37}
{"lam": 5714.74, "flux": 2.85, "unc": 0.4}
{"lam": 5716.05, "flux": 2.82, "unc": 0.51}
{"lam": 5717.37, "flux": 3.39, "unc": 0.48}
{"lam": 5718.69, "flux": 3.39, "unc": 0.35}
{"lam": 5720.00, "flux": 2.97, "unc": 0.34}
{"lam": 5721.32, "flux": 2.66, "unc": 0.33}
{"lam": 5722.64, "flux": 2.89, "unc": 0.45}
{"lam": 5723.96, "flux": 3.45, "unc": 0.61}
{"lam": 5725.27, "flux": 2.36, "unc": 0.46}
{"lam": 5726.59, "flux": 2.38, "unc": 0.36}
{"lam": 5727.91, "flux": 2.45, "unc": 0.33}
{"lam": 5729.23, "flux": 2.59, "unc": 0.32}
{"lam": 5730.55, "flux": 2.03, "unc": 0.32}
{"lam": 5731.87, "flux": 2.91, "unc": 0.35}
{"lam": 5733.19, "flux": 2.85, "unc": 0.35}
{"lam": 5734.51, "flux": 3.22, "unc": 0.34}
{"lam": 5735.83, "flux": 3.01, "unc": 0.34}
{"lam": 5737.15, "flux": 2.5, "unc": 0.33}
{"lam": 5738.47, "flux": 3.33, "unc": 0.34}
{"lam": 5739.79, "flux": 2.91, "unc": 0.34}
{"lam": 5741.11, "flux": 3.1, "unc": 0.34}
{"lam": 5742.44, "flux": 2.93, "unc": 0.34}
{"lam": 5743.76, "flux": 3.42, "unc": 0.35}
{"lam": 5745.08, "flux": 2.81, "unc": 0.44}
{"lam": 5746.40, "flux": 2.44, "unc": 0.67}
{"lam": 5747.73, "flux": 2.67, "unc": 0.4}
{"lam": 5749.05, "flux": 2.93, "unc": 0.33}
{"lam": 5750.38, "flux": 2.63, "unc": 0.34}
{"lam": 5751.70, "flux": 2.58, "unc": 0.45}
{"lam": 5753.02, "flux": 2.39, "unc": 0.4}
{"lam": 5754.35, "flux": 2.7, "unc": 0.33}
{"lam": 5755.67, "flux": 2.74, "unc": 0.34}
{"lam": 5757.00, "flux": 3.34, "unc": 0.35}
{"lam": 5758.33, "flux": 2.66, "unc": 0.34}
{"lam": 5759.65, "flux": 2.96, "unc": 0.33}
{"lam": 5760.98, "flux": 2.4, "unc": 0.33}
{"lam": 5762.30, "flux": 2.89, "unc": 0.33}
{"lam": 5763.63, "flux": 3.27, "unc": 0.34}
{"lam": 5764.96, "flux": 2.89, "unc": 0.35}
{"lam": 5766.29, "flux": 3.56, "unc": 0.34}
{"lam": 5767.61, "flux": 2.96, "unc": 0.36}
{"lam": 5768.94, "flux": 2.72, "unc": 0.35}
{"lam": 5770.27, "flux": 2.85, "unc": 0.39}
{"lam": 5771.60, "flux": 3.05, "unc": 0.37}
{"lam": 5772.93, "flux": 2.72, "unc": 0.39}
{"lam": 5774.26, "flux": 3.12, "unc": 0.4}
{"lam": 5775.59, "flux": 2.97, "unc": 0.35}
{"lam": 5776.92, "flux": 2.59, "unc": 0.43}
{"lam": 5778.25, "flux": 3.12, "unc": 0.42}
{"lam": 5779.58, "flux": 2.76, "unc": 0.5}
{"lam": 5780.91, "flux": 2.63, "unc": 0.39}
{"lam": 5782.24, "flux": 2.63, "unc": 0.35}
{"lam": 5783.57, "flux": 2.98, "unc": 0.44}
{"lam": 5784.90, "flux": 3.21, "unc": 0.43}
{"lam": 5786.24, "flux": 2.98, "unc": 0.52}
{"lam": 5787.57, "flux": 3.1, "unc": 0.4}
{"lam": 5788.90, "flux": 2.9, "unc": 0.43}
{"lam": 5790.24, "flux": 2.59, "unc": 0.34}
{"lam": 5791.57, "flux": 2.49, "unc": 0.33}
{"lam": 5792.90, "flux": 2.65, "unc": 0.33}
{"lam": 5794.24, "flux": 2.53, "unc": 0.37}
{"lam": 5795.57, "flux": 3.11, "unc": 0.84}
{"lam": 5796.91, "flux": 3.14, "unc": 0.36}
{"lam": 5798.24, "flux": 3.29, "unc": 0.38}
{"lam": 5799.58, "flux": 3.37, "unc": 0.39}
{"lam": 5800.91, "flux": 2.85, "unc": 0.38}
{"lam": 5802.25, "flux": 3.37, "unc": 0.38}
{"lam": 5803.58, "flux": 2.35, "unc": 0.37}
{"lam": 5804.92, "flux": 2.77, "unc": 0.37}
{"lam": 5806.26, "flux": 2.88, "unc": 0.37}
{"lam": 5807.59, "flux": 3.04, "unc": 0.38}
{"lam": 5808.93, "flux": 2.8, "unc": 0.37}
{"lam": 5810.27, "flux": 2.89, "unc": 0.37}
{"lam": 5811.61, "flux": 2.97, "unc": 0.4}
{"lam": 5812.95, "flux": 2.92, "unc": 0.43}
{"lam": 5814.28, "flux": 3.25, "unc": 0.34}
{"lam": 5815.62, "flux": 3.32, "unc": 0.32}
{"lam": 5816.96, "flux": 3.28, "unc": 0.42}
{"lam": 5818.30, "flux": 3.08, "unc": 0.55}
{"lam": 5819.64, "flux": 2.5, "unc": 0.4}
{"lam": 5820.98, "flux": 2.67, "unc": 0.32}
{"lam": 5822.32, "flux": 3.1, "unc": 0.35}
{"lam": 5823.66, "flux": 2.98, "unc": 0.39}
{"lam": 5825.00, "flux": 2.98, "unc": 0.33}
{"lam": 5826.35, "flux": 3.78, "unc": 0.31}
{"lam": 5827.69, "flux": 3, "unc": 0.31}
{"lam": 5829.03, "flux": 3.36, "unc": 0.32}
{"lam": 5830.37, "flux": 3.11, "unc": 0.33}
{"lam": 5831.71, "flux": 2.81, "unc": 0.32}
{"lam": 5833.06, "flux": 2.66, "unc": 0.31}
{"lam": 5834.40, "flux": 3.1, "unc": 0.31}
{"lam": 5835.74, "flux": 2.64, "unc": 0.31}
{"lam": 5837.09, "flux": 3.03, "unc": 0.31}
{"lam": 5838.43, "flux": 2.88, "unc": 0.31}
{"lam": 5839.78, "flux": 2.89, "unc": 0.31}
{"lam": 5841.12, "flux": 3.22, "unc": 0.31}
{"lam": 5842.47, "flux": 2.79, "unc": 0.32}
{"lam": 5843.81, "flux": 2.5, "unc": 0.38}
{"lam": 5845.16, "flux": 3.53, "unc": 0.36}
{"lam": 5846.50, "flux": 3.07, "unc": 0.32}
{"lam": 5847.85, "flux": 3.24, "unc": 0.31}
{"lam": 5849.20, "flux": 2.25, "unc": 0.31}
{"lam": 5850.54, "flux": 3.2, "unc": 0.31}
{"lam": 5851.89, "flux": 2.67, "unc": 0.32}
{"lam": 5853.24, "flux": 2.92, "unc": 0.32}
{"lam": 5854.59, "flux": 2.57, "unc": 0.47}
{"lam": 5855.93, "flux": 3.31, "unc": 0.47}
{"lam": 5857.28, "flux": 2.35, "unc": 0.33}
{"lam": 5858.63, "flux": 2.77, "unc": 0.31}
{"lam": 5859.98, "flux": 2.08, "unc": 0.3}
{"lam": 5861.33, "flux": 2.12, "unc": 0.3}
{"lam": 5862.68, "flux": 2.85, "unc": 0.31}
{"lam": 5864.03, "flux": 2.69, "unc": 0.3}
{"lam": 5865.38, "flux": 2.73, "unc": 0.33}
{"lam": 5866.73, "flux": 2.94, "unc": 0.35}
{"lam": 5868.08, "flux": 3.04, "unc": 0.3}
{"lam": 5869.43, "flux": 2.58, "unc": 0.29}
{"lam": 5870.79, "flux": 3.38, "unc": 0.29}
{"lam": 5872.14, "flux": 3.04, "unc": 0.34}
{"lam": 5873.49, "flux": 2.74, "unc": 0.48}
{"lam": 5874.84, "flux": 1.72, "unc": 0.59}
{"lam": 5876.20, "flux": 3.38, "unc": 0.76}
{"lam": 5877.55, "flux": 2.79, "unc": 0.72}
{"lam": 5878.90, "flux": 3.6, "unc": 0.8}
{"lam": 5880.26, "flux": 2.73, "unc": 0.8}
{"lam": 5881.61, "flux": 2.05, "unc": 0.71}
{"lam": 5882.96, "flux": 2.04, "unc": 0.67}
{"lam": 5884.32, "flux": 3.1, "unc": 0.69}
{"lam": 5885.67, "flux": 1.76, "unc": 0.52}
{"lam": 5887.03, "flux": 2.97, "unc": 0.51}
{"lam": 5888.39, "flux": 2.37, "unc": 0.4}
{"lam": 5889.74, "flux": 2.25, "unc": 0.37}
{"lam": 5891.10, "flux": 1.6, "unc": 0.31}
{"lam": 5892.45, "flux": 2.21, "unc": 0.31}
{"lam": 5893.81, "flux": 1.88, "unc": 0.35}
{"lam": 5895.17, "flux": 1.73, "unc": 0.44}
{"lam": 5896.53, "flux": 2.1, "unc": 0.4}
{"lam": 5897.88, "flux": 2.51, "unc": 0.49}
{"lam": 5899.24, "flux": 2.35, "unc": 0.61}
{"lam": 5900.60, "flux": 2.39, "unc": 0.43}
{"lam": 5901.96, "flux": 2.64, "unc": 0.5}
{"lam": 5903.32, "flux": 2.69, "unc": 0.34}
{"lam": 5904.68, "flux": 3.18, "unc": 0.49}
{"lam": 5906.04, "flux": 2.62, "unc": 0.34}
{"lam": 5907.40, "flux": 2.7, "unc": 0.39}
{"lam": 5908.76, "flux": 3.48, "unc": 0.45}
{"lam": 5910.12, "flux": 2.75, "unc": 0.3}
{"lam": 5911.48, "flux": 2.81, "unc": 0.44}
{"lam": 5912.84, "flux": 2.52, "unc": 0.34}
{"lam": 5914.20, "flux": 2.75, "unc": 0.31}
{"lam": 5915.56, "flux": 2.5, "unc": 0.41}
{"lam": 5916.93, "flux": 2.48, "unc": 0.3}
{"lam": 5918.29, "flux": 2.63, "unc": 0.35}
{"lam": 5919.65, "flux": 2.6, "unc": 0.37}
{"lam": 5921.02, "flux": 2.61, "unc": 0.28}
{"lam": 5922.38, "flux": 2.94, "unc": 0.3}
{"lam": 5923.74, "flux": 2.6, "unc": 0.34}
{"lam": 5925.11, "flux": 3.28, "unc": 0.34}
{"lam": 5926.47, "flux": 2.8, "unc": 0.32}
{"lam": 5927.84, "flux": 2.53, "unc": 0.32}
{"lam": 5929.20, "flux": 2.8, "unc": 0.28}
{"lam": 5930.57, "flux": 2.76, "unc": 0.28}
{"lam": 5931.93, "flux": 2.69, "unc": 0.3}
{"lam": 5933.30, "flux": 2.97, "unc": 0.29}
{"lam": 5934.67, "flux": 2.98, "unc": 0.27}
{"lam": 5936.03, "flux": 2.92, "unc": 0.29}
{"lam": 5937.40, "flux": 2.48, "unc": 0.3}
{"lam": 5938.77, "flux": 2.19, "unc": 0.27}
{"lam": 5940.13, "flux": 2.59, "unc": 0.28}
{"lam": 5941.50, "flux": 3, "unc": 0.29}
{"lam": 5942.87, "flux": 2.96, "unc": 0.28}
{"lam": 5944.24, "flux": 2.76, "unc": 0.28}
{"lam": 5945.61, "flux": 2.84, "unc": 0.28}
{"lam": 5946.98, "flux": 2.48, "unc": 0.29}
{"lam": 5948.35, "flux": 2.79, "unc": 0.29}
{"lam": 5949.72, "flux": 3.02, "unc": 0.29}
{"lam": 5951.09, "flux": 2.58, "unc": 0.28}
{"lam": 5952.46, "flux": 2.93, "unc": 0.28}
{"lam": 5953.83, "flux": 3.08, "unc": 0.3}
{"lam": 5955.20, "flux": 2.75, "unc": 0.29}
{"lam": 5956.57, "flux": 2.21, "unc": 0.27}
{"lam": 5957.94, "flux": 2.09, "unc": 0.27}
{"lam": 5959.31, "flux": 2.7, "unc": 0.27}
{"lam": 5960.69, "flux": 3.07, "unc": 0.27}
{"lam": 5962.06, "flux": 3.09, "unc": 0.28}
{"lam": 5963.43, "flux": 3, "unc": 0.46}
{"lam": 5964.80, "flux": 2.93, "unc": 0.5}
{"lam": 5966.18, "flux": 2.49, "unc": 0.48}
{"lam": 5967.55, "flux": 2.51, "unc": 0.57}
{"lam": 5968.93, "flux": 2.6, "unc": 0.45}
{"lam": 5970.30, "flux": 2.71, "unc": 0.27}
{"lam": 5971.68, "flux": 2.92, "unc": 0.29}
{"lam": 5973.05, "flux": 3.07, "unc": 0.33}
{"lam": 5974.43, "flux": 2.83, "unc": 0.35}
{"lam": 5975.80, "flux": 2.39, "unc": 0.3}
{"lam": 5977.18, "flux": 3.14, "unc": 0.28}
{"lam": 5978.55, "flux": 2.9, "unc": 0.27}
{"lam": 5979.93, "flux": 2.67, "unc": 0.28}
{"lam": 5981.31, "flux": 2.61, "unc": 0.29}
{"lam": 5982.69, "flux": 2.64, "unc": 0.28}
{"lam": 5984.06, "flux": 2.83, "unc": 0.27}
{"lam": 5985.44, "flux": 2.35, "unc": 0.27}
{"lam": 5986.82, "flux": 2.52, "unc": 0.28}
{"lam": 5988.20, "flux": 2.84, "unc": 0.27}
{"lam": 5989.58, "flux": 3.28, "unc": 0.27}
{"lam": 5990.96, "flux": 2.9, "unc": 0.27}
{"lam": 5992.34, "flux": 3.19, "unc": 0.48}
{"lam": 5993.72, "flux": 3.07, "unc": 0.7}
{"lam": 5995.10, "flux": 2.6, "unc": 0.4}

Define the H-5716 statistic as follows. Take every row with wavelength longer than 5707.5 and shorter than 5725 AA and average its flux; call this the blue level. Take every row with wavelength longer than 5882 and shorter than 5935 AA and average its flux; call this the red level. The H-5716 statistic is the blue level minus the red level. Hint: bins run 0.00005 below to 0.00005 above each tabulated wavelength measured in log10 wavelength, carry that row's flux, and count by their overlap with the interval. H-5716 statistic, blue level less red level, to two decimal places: 0.30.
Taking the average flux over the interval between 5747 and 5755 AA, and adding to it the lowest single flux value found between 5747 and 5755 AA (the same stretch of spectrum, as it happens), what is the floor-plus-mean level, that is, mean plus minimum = 5.04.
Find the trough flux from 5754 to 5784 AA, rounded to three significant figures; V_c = 2.40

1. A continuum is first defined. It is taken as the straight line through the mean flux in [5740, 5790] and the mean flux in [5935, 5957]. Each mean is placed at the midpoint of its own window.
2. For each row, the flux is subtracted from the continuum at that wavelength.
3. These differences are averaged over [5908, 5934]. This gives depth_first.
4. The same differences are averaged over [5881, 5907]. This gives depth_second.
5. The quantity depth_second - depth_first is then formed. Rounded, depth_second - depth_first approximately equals 0.4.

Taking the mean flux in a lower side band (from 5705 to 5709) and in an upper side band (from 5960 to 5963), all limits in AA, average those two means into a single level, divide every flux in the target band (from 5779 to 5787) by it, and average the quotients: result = 1.02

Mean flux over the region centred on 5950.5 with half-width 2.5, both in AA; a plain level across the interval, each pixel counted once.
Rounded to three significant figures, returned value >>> 2.83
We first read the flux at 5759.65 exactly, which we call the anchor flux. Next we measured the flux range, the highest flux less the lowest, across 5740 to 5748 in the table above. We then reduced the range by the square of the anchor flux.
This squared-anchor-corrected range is -7.8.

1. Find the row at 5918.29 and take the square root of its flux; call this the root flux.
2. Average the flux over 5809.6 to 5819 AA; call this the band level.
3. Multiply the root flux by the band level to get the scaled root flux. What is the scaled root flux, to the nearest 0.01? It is 5.03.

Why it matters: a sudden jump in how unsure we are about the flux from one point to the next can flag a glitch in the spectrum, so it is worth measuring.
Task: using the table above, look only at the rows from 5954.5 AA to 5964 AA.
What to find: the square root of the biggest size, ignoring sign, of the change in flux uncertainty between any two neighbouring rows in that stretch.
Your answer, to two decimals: 0.42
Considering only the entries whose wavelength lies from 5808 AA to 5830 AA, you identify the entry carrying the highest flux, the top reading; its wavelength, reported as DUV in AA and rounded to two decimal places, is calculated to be 5826.35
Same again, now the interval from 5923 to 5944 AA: 5925.11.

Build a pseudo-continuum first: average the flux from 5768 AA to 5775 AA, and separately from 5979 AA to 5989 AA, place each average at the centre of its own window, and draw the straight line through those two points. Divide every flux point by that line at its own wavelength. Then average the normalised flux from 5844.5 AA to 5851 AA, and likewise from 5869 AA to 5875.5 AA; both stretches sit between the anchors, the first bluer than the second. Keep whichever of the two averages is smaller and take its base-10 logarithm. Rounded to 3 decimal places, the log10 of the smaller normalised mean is -0.013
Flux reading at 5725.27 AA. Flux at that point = 2.36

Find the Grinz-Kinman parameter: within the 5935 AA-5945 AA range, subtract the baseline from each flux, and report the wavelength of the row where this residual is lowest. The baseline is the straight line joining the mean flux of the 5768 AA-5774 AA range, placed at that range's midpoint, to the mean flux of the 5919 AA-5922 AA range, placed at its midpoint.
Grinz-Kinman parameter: 5938.77 AA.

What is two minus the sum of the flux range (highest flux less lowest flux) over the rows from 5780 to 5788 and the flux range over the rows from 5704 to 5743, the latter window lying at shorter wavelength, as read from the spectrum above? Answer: 0.0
